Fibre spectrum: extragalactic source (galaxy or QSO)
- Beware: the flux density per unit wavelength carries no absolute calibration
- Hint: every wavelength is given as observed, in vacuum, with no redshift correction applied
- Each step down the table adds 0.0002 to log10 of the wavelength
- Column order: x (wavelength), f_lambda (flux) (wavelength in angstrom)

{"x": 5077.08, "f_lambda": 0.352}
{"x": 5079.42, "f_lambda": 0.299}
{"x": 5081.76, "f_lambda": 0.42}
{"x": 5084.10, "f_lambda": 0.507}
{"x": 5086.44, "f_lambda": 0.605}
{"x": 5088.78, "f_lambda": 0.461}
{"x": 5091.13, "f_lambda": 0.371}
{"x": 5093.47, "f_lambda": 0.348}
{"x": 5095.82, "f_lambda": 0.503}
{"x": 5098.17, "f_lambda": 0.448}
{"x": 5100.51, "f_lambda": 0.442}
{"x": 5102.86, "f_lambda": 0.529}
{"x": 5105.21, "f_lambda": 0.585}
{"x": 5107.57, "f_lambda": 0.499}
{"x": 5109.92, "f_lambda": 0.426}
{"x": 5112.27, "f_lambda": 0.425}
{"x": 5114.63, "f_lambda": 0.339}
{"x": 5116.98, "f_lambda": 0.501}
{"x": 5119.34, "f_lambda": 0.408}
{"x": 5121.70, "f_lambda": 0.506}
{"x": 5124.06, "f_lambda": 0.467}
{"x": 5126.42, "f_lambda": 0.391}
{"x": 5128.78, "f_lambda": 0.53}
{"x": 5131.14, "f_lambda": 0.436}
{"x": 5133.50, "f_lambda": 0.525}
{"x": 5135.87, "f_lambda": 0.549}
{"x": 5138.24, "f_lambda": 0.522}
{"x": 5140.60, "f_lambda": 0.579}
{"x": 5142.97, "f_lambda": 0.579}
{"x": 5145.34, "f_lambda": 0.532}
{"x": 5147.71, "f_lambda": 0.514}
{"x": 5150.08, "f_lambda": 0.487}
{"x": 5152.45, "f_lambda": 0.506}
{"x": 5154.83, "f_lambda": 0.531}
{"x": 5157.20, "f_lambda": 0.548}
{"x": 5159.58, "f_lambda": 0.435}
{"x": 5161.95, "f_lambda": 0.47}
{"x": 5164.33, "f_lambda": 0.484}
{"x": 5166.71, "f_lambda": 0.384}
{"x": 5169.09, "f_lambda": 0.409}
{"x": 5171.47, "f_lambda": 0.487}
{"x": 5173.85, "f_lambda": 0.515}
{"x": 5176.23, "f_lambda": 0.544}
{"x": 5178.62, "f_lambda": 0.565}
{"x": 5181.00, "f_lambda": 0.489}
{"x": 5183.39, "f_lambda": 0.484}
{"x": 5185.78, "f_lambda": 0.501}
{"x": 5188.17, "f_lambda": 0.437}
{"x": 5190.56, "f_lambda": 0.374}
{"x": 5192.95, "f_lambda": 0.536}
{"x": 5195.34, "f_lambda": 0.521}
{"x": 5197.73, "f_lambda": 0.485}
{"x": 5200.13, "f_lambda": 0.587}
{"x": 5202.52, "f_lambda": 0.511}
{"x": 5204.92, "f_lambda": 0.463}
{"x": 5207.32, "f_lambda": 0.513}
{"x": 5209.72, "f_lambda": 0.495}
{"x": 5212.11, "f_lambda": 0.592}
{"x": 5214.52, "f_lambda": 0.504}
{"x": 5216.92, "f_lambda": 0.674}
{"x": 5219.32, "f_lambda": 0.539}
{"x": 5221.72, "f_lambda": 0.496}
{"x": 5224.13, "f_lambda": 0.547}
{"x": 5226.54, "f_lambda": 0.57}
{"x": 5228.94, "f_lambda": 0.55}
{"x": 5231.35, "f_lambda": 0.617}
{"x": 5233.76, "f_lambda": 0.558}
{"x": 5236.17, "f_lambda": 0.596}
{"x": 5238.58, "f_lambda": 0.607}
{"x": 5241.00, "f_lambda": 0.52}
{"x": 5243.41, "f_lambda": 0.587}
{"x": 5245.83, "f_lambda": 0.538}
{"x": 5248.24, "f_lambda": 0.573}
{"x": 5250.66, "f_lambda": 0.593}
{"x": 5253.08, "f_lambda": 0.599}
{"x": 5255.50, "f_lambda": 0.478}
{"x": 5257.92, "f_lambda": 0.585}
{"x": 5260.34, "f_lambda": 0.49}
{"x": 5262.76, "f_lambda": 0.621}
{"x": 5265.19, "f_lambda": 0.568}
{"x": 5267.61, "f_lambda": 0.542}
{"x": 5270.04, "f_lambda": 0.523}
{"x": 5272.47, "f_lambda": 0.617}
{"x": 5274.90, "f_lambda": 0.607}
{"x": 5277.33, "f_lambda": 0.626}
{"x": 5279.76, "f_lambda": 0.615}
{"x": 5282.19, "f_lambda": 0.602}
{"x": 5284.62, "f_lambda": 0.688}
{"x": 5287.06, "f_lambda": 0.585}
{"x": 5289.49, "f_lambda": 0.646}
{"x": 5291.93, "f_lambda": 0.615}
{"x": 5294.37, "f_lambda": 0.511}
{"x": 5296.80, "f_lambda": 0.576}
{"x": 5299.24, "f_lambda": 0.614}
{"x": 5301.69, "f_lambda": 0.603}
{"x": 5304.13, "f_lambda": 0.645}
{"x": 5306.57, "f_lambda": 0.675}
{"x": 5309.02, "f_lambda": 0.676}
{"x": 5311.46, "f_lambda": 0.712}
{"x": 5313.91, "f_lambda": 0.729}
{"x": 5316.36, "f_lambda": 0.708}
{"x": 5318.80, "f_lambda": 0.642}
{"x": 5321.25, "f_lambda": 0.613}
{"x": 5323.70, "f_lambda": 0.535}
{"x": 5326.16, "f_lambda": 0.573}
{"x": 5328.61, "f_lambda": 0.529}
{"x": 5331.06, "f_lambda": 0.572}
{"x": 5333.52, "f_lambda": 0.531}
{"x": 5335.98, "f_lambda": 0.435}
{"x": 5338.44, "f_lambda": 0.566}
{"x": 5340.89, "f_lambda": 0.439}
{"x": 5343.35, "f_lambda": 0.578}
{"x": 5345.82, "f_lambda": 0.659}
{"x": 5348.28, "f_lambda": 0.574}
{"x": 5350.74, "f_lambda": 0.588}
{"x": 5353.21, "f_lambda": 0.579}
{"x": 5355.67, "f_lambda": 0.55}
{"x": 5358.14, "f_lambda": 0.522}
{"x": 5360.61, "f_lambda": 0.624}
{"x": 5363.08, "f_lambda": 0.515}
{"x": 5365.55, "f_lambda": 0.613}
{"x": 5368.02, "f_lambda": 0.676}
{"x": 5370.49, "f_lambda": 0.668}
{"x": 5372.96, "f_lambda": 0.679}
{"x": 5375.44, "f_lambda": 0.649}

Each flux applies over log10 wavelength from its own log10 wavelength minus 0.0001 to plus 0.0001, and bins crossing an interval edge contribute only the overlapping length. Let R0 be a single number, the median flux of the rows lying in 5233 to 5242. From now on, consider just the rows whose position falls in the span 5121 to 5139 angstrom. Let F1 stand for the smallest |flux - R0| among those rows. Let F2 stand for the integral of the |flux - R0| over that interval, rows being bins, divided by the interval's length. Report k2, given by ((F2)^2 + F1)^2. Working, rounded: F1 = 0.03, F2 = 0.09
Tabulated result 0.0013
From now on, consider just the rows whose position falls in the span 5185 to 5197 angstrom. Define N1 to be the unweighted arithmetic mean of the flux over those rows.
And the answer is 0.47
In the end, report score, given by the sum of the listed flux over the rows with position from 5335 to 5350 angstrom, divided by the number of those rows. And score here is 0.54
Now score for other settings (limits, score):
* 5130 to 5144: 0.53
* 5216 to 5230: 0.56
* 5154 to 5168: 0.48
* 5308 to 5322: 0.68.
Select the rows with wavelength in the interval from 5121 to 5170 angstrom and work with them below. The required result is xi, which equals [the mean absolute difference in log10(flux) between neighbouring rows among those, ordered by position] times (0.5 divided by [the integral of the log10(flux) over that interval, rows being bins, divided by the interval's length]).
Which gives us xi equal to -0.073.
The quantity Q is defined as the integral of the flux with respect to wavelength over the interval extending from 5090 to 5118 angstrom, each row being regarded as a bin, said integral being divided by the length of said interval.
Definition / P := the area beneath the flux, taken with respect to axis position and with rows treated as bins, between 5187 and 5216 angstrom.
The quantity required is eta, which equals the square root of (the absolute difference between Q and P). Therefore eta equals 3.76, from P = 15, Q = 0.451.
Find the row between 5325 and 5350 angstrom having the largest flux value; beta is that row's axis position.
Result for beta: 5345.82 angstrom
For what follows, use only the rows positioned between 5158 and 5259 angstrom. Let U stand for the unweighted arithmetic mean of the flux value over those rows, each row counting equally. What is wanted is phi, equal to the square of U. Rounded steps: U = 0.524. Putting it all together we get 0.27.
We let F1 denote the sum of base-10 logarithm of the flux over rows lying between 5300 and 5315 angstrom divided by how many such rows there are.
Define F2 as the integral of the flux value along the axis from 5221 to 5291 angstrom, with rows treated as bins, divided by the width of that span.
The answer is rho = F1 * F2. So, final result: -0.100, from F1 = -0.173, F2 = 0.58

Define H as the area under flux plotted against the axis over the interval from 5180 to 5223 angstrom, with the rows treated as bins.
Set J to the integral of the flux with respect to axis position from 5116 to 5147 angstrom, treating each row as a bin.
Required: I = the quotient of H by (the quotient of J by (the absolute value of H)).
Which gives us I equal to 31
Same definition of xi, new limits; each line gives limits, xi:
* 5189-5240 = -0.098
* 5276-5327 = -0.077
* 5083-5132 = -0.116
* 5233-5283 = -0.081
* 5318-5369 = -0.110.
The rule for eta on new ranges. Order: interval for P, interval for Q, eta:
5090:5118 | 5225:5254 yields 3.47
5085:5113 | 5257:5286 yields 3.55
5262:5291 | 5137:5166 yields 4.12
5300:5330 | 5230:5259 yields 4.30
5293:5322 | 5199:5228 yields 4.25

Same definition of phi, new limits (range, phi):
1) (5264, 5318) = 0.39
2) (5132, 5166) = 0.27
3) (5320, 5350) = 0.30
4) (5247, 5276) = 0.32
